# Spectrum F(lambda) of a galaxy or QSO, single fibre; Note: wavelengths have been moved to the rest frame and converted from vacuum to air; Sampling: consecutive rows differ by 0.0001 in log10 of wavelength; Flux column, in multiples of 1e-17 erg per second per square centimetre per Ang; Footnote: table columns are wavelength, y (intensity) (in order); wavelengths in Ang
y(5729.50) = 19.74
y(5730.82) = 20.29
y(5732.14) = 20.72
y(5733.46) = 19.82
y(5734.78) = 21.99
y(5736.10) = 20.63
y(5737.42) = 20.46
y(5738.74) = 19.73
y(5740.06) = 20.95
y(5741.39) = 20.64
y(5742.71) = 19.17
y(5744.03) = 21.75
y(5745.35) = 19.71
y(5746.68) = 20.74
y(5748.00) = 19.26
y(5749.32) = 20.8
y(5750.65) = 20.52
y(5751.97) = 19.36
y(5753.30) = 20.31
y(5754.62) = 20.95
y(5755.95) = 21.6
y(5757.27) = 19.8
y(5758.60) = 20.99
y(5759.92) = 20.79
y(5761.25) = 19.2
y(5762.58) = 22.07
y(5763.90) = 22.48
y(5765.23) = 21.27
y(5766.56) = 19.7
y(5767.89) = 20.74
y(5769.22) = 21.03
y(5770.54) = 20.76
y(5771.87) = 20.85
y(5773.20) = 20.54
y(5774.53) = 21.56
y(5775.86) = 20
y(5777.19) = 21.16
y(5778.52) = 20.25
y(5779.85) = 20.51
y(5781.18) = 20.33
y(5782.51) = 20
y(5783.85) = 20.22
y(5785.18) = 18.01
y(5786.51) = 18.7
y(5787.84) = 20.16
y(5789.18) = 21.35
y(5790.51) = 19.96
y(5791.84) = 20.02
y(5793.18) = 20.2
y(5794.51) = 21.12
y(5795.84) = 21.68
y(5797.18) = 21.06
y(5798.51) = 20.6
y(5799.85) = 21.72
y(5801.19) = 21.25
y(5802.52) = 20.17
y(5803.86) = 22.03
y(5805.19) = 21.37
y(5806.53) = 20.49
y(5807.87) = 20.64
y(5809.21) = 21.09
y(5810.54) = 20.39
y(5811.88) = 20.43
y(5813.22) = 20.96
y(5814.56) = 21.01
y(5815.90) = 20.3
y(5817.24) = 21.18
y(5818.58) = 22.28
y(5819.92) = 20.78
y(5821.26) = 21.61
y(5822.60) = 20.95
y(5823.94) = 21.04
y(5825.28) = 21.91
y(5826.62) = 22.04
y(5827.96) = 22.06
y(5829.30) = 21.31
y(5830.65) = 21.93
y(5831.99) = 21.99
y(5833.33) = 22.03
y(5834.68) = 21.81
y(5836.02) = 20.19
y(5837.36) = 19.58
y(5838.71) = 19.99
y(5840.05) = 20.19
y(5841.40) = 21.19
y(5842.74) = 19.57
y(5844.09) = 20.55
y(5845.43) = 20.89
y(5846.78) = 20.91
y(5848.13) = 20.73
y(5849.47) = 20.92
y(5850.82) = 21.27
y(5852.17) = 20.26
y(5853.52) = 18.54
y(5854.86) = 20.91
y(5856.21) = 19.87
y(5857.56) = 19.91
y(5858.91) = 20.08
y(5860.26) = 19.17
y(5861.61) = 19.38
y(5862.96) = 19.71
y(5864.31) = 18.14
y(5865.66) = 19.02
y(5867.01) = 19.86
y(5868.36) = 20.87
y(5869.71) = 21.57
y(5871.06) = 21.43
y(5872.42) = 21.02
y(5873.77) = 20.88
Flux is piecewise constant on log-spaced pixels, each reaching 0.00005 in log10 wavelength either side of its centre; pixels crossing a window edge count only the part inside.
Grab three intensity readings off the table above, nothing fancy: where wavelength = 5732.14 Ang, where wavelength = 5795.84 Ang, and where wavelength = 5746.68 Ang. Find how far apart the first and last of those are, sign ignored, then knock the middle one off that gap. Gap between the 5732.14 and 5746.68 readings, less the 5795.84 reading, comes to -21.7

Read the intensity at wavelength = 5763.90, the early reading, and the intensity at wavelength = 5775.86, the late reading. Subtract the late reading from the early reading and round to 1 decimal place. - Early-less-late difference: 2.5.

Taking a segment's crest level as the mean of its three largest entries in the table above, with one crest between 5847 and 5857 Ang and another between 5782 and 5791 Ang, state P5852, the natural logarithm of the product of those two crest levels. 6.07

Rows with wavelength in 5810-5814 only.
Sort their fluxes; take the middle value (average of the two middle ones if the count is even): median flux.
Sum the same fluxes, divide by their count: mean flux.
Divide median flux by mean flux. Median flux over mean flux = 0.99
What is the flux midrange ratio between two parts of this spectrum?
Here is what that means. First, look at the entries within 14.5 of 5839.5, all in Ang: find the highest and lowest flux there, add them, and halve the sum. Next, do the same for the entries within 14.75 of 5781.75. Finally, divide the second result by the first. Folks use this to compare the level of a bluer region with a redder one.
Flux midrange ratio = 0.98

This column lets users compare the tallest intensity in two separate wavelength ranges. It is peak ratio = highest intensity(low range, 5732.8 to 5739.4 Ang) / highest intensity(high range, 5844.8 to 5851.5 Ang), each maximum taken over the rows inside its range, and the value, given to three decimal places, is 1.034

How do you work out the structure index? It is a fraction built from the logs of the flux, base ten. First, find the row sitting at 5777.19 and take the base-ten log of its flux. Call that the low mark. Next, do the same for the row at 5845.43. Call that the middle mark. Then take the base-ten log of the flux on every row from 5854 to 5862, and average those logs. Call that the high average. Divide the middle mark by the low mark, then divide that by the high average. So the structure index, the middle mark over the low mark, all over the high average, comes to 0.767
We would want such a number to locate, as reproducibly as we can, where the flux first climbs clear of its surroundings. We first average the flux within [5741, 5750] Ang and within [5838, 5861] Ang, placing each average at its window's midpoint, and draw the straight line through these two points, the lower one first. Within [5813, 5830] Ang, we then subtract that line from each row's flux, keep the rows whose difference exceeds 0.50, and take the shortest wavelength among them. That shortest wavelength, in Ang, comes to 5813.22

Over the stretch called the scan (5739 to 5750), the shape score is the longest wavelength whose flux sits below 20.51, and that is 5748.00 Ang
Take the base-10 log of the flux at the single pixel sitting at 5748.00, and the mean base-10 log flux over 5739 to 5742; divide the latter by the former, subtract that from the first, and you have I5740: 0.26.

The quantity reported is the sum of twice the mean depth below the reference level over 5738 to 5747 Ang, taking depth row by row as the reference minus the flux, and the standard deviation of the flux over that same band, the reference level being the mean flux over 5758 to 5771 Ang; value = 1.9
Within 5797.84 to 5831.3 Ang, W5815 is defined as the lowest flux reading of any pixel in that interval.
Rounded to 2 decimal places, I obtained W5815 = 20.17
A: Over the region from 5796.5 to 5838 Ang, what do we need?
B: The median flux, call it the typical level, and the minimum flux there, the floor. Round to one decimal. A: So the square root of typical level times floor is 20.3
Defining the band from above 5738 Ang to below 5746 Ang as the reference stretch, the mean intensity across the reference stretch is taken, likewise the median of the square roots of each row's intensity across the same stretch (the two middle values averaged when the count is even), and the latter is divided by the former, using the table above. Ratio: 0.221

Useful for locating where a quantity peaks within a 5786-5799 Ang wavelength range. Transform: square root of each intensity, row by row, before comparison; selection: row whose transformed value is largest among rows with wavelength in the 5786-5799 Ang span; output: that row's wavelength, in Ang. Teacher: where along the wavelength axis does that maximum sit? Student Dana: 5795.84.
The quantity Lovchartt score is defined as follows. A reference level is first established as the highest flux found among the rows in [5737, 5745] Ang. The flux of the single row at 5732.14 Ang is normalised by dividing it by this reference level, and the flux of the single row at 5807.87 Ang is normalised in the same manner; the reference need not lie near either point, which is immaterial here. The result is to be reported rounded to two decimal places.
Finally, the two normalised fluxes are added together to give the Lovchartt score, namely 1.90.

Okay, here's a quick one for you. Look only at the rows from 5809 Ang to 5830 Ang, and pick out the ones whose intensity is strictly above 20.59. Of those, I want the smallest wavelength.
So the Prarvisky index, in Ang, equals 5809.21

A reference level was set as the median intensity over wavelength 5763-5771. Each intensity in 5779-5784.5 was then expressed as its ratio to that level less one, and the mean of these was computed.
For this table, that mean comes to -0.030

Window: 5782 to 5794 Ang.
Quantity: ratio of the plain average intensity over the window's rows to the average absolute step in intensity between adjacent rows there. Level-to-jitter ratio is 21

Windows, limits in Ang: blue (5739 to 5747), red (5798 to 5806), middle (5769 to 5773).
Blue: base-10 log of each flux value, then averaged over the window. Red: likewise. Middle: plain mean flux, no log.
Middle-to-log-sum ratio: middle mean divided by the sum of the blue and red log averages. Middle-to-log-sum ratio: 7.92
